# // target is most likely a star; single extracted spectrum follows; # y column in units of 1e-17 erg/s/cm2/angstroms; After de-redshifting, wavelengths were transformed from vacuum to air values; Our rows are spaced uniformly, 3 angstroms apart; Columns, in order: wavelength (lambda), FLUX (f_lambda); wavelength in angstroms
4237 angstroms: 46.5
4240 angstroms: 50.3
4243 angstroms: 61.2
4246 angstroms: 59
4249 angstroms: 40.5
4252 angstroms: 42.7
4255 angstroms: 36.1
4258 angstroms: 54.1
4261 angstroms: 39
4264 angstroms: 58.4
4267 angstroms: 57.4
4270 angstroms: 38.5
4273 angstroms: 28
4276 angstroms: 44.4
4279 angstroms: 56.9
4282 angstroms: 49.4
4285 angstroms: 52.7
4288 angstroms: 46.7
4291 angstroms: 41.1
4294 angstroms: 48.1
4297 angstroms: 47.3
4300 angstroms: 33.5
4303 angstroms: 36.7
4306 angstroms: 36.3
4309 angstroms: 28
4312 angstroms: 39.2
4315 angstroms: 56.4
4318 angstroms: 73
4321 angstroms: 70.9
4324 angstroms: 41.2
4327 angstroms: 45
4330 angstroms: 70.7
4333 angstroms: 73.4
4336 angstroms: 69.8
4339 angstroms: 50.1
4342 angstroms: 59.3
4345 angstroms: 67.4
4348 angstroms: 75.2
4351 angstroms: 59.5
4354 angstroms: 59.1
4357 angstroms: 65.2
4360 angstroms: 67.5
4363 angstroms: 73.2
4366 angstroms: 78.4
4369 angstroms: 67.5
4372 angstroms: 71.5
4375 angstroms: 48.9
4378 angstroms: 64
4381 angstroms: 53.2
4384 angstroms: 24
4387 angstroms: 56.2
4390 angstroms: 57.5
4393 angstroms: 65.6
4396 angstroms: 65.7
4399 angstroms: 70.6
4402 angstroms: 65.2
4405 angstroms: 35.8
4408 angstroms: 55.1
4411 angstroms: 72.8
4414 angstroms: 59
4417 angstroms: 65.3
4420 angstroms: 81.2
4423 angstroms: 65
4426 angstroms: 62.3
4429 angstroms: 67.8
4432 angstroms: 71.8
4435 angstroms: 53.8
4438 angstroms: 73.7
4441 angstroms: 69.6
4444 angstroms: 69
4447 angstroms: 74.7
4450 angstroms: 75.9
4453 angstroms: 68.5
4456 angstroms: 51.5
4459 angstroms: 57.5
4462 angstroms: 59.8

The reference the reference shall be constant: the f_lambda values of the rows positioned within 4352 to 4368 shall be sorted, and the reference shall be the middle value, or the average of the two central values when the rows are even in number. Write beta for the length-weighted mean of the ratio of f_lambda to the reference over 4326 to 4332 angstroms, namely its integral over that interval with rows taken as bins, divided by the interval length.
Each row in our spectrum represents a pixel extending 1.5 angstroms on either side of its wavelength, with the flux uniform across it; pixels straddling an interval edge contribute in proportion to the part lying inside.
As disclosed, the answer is 0.89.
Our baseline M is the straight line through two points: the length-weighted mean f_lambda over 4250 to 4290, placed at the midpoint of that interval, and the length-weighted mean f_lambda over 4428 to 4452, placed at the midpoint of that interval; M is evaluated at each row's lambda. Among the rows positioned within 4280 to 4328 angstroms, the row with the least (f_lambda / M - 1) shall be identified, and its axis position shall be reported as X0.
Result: 4309 angstroms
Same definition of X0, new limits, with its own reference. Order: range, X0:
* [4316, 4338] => 4324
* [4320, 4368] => 4324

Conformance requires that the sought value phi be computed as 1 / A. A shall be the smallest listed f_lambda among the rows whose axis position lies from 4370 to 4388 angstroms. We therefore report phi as 0.042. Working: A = 24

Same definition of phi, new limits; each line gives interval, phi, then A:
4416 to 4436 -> 0.019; 53.8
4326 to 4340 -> 0.022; 45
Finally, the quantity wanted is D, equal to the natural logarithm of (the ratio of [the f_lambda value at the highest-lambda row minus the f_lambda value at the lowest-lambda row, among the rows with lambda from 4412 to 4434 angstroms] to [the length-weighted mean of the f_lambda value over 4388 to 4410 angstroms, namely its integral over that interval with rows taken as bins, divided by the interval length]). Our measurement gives -1.54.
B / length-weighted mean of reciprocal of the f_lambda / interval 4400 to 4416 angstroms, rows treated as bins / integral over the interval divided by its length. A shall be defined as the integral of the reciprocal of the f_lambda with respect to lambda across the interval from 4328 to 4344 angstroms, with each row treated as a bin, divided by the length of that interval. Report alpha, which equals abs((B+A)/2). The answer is 0.017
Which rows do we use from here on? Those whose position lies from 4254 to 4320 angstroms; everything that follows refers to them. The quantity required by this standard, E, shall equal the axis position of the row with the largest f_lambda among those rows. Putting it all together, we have 4318 angstroms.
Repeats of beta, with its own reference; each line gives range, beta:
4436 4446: 1.04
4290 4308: 0.59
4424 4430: 0.96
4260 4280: 0.68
